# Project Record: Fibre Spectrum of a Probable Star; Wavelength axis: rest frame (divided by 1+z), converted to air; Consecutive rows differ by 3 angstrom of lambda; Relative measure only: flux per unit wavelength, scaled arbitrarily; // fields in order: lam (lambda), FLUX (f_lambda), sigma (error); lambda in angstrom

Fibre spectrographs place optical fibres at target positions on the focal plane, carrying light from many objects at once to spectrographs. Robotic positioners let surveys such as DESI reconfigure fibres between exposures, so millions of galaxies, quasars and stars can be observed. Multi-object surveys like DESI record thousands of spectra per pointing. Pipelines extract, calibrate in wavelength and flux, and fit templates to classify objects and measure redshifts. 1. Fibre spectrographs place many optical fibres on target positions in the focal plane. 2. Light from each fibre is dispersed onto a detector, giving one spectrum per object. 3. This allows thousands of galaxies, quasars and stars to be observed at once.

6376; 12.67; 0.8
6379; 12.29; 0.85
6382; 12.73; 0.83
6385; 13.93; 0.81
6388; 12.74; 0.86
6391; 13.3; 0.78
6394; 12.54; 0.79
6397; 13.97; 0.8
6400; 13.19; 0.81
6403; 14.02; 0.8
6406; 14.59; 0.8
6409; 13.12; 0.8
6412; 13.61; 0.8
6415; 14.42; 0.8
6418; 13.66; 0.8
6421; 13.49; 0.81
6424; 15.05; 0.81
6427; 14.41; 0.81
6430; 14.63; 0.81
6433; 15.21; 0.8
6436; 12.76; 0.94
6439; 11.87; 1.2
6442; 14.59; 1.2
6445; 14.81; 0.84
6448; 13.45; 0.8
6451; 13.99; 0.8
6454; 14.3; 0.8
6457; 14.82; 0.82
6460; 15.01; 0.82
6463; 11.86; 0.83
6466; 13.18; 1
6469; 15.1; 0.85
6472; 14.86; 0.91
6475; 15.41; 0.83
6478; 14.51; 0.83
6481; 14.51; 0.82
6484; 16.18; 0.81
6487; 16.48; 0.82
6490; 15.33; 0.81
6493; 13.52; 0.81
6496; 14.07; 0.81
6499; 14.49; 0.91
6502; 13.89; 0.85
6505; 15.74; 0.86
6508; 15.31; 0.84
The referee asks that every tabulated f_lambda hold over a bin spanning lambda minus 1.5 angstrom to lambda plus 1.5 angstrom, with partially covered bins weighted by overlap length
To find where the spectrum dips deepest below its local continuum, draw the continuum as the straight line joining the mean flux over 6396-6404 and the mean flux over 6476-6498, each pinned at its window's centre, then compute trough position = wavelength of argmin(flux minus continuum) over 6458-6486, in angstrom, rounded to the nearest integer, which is 6463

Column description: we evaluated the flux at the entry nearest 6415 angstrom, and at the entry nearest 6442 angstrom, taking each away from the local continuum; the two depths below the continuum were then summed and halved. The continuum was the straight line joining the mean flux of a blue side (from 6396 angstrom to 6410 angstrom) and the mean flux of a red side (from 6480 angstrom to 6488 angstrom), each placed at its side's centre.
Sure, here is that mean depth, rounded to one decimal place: -0.1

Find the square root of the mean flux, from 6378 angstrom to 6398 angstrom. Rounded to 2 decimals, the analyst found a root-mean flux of 3.62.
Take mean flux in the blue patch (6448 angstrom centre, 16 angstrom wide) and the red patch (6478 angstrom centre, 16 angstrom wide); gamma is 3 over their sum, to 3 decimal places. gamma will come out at 0.102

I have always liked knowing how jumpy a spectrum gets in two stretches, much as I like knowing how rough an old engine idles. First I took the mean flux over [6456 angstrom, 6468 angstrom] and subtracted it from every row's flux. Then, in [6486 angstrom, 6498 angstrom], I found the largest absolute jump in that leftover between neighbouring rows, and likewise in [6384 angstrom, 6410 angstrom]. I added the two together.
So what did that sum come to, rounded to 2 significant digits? 3.3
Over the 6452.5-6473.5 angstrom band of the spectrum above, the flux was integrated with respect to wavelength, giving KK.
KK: 297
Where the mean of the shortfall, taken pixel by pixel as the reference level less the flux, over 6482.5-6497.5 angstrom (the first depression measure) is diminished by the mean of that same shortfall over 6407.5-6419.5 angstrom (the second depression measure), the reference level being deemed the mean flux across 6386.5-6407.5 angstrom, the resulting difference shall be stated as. -1.4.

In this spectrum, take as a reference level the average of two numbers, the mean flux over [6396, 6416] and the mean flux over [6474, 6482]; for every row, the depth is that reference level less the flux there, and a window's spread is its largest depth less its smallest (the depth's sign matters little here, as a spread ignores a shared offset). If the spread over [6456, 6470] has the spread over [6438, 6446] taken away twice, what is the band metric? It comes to -2.6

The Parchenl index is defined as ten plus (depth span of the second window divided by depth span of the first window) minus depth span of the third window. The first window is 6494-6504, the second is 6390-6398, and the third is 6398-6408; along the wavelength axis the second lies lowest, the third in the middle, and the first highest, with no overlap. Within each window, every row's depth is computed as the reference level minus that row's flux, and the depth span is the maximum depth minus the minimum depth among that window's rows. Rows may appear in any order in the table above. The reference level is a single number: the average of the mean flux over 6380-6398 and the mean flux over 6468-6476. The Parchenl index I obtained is 11.0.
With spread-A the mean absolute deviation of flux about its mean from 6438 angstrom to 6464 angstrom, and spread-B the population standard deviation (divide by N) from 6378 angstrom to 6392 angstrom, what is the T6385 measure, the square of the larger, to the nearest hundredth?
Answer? 0.95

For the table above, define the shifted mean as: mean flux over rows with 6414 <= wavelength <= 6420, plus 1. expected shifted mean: 15.0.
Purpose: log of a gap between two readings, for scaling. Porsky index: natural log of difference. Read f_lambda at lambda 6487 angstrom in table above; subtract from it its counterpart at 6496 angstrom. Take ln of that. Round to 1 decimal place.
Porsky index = 0.9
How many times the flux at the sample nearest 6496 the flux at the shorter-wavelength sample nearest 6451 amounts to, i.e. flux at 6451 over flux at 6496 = 0.99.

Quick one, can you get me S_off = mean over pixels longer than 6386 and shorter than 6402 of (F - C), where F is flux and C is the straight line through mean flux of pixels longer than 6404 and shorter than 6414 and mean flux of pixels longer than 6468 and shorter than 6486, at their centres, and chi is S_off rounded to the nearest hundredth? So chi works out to -0.33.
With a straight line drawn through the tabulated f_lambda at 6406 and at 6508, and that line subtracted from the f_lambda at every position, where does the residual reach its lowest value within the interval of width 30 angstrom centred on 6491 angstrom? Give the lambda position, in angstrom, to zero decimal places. 6493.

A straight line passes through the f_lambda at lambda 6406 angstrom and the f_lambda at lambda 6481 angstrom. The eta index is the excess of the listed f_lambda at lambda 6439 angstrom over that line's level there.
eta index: -2.7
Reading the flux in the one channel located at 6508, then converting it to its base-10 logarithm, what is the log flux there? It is 1.18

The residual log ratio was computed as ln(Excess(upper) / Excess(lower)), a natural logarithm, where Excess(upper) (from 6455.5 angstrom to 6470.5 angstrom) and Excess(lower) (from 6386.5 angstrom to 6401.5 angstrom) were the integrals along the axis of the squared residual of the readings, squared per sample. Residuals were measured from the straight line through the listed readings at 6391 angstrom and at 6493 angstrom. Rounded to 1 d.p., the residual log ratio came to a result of 2.0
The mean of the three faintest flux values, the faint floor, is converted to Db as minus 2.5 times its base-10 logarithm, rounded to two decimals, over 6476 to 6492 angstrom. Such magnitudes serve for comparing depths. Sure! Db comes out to -2.92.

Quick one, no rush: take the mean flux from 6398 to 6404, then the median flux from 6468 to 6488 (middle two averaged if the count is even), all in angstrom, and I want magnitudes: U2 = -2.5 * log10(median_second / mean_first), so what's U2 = -0.11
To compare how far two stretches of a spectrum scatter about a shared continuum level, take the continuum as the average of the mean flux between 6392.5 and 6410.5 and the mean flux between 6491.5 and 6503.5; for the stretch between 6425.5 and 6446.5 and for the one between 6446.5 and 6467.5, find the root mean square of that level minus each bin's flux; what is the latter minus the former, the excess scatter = -0.16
